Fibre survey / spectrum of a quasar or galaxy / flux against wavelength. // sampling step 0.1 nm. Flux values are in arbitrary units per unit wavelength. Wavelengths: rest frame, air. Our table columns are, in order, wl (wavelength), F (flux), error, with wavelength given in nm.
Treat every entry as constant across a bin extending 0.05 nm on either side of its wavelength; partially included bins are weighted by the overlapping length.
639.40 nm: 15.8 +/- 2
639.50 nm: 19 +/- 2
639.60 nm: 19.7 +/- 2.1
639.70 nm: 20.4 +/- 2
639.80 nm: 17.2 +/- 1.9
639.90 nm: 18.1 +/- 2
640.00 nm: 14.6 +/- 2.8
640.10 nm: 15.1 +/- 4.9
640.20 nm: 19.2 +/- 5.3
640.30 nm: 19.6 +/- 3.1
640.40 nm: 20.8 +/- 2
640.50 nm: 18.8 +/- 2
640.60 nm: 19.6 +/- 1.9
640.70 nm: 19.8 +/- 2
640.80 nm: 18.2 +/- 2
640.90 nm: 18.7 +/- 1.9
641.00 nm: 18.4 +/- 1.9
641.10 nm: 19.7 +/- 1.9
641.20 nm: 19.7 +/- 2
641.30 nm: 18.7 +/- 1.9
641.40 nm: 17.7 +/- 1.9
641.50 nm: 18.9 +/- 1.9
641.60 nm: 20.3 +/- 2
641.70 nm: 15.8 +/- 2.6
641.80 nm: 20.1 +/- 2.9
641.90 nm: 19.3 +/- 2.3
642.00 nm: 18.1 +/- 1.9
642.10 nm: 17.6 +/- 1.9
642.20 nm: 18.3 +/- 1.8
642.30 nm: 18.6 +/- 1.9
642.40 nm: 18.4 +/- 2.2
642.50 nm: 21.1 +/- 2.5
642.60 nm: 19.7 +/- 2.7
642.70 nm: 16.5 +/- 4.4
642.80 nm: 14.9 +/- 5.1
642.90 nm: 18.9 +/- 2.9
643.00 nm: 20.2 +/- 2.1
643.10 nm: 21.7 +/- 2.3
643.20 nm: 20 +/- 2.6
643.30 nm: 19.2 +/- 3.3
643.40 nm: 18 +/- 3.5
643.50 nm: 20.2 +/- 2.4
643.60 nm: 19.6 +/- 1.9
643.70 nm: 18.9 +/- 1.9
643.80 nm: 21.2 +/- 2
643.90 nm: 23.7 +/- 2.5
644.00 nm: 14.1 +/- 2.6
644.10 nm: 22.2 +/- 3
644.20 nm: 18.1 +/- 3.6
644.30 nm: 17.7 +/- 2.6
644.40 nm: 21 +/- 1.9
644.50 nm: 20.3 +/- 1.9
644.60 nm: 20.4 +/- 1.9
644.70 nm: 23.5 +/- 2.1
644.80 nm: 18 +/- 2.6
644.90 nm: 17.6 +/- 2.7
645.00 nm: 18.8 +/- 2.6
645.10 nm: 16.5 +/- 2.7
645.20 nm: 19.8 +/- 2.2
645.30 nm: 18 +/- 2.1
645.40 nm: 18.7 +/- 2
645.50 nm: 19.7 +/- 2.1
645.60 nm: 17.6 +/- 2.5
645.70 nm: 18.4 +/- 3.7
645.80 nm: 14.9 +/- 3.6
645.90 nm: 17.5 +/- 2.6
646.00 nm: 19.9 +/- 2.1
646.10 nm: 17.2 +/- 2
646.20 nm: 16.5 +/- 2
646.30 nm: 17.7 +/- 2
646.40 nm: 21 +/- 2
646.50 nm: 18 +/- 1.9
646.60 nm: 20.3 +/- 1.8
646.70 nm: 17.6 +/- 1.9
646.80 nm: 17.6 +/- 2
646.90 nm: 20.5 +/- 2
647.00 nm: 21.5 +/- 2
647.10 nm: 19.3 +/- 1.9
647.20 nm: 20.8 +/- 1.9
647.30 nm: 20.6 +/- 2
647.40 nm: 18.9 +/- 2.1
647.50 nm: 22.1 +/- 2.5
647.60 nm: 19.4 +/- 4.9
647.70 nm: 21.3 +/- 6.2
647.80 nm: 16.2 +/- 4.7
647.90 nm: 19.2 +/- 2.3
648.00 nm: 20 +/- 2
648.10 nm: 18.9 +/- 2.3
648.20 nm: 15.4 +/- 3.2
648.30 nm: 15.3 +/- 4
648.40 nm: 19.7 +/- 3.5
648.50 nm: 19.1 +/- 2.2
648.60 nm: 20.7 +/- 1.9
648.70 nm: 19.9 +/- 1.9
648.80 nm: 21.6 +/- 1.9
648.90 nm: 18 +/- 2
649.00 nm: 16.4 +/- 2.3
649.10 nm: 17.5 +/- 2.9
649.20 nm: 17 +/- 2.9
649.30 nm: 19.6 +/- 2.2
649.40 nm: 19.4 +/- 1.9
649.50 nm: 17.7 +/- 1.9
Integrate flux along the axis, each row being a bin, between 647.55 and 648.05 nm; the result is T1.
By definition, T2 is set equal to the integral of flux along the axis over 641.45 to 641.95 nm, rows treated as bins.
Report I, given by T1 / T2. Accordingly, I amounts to 1.018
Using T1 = 9.6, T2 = 9.44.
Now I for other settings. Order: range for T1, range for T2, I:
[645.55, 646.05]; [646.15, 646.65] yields 0.944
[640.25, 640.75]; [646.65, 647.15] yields 1.022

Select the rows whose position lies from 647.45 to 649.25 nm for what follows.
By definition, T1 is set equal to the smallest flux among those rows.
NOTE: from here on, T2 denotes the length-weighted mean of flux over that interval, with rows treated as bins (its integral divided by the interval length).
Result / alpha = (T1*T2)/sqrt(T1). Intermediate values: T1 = 15.3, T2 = 18.8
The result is 73.4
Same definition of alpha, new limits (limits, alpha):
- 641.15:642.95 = 71.3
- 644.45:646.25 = 71.5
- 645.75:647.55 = 73.3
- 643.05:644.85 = 74.6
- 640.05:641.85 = 73.2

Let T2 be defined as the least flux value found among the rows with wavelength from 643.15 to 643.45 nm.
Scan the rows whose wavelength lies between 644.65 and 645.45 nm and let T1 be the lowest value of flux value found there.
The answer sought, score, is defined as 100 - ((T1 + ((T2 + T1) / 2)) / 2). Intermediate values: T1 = 16.5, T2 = 18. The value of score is 83.1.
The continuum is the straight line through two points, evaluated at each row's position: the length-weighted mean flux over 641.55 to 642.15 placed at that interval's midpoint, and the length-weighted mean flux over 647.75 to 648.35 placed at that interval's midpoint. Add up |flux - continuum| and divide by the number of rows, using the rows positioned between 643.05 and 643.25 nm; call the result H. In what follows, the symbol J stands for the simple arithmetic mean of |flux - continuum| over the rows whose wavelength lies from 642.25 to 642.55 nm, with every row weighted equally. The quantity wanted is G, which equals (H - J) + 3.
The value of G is 4.6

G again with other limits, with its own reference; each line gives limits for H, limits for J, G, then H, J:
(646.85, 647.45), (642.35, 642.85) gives 3.7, 2.6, 1.9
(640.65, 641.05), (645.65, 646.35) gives 2.3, 0.5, 1.1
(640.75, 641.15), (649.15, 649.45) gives 1.9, 0.5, 1.6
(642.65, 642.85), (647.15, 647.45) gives 3.2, 2.7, 2.5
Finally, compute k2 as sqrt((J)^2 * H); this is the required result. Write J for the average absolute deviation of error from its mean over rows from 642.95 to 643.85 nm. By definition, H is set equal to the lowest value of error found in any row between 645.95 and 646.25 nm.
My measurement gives 0.65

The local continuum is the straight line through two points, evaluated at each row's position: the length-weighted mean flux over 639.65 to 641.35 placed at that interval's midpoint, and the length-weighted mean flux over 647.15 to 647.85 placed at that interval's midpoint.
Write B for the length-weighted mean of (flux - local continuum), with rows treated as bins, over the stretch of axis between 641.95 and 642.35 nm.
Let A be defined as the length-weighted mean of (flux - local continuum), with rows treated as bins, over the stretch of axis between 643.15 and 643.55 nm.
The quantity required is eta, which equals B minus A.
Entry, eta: -1.0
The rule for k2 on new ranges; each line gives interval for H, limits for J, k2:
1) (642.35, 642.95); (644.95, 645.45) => 0.39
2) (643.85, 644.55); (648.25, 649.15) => 0.88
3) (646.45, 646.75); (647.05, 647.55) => 0.24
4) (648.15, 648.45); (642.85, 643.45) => 0.80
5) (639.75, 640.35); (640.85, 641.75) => 0.18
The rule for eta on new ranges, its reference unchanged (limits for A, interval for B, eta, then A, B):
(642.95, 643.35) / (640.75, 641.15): -1.1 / 1.2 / 0.0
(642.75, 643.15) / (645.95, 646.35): -1.7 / -0.1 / -1.8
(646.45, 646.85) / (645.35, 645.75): 0.4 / -1.4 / -0.9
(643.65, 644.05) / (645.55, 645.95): -2.7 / 0.2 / -2.5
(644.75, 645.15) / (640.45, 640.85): 2.2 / -1.7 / 0.4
